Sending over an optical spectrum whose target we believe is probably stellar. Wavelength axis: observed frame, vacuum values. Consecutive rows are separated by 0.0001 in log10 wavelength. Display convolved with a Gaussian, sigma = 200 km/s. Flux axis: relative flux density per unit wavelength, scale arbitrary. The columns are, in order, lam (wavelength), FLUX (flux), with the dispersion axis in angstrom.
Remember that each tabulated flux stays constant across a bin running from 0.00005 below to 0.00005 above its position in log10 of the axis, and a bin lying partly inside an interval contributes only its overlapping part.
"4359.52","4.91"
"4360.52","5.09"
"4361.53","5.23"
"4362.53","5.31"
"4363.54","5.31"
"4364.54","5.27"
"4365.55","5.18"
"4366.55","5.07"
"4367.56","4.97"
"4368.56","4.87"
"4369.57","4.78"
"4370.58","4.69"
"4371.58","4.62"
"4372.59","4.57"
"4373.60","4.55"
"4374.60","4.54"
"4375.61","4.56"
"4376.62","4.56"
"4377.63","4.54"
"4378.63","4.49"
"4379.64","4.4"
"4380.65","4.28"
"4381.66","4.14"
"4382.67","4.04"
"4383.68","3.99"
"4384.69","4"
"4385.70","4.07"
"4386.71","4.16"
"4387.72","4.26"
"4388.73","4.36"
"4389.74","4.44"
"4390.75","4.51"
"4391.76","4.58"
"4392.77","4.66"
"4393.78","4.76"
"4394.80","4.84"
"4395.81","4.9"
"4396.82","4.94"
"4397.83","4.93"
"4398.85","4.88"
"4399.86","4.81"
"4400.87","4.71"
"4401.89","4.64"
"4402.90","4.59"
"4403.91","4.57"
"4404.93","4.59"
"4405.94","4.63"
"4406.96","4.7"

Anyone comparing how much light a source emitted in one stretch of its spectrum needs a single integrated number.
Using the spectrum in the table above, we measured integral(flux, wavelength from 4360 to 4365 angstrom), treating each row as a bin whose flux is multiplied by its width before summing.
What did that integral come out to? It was 26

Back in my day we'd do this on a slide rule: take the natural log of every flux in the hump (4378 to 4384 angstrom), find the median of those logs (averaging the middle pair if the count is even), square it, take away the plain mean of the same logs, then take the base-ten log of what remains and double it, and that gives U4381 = -0.41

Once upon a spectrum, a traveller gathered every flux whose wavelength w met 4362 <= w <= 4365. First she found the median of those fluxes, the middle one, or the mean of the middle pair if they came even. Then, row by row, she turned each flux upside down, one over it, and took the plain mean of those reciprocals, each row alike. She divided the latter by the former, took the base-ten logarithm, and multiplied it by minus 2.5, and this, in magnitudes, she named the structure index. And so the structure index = 3.62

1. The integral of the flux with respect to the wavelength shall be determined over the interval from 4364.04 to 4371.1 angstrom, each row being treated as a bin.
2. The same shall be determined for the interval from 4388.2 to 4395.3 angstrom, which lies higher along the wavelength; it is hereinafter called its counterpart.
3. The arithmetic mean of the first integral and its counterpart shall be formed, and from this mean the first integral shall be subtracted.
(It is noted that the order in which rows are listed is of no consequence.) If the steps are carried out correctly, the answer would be -1.3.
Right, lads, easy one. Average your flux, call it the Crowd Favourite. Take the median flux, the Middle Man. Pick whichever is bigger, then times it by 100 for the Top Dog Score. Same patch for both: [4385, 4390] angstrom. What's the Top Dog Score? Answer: 426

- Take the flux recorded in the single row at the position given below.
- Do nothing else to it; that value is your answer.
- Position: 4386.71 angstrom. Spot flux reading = 4.16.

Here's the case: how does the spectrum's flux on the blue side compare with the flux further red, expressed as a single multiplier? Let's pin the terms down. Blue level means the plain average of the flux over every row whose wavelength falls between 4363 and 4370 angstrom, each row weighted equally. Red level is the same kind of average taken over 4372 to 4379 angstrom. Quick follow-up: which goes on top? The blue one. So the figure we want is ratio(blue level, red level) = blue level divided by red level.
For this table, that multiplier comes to 1.11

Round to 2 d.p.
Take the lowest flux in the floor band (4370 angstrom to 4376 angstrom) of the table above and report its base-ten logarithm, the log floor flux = 0.66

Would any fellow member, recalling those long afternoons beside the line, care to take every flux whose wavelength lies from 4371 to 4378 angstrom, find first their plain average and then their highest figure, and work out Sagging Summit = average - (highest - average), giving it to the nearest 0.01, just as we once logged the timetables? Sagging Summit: 4.51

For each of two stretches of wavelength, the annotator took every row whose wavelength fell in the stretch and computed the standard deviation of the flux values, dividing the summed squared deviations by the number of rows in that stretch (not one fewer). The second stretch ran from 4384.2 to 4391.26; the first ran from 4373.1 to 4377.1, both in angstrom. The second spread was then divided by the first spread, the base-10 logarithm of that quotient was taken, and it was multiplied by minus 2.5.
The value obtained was -3.3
